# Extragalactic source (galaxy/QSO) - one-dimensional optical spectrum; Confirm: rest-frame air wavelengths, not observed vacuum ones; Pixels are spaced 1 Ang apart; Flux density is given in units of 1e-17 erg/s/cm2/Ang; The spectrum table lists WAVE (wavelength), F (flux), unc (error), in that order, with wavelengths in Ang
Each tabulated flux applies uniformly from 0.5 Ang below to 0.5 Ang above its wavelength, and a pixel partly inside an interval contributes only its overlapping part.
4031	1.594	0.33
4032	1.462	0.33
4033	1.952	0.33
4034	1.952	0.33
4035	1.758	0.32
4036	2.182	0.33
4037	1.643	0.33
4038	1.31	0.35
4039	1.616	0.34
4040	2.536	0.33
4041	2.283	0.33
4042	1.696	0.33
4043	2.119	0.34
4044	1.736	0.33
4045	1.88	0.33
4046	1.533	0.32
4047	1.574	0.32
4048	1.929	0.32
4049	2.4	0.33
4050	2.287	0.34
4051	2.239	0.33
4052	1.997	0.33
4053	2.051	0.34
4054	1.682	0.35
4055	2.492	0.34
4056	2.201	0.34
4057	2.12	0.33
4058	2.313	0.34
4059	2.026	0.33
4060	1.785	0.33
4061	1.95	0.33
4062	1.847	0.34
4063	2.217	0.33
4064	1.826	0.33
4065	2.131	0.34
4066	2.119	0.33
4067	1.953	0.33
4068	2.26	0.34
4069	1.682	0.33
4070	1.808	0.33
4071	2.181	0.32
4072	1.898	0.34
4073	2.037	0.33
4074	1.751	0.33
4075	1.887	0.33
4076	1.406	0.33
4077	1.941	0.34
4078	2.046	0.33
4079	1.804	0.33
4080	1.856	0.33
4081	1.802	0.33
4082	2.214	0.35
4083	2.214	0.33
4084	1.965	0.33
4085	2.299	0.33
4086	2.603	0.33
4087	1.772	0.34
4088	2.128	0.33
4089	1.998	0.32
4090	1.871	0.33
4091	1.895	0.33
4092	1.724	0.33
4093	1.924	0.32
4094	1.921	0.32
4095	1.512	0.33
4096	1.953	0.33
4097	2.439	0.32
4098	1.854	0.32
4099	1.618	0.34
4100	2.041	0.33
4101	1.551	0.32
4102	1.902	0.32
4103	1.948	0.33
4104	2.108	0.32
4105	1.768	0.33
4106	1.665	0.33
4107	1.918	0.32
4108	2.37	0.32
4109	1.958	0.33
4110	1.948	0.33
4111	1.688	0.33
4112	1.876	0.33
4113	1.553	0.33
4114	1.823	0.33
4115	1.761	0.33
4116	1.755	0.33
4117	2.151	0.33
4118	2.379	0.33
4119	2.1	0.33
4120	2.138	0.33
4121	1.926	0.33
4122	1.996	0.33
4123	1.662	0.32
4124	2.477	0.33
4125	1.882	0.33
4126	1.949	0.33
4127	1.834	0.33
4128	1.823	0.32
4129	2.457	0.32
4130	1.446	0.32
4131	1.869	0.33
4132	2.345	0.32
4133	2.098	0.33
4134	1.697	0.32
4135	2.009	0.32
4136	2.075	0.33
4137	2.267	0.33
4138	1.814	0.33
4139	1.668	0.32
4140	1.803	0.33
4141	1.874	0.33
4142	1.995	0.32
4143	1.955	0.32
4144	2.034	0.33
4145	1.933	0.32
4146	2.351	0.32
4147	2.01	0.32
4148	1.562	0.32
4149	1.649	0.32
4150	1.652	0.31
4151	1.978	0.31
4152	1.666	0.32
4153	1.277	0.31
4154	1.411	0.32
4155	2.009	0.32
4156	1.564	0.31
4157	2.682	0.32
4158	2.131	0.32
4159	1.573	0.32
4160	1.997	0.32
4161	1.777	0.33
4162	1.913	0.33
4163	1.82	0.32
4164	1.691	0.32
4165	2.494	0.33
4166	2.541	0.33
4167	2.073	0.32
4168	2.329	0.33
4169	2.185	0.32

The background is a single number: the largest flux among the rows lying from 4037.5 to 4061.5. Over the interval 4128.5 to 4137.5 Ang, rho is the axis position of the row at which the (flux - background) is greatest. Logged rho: 4129 Ang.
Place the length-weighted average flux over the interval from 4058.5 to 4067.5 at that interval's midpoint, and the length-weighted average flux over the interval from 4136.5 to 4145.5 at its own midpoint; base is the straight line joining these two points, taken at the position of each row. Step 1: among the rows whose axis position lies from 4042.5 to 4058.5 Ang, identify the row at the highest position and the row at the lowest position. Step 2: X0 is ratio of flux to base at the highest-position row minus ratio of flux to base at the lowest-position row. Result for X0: 0.1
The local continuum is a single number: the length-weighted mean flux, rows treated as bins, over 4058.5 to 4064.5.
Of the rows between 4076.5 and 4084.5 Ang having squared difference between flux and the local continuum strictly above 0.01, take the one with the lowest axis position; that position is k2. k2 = 4078 Ang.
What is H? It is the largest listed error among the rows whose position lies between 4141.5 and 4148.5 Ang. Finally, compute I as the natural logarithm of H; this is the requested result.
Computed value -1.11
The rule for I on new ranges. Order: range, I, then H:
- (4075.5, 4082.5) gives -1.05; 0.350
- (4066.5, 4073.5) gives -1.08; 0.340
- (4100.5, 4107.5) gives -1.11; 0.330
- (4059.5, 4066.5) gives -1.08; 0.340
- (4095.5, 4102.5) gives -1.08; 0.340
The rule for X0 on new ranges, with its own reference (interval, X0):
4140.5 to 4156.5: -0.2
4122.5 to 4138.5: 0.1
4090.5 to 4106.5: -0.1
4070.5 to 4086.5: 0.2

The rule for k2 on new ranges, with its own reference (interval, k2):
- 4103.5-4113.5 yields 4104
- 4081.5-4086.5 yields 4082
